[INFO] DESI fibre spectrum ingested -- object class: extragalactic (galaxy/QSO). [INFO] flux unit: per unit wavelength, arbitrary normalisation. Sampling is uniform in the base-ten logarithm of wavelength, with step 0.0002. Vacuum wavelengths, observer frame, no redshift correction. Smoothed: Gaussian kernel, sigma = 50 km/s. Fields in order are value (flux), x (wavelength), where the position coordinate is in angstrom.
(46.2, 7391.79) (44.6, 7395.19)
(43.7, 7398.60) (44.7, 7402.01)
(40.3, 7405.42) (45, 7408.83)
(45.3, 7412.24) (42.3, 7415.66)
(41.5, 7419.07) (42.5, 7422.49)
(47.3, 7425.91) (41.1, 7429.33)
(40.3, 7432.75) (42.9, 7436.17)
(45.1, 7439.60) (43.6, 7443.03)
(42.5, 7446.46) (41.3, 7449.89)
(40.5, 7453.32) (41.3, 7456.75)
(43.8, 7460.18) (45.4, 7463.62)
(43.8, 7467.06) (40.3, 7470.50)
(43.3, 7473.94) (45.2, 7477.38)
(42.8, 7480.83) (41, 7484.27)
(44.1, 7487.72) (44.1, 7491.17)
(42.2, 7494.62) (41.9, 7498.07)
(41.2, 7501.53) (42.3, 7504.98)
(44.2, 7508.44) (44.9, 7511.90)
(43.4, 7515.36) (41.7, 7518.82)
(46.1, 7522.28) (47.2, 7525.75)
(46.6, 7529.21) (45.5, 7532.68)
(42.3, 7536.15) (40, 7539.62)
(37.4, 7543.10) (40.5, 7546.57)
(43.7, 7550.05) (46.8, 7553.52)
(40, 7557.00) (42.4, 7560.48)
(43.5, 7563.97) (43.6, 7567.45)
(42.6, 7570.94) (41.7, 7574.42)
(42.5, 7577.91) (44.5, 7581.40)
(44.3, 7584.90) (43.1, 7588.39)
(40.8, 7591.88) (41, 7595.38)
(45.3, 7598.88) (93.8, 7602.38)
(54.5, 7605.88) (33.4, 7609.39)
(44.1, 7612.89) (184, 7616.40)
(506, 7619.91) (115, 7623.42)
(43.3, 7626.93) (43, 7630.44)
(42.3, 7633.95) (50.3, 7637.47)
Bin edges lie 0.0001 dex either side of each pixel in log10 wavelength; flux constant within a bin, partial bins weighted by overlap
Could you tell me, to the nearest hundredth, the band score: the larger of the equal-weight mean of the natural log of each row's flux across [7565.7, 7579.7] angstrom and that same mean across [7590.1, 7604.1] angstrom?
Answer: 3.94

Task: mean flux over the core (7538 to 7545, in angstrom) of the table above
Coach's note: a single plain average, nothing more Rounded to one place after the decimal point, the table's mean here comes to 38.7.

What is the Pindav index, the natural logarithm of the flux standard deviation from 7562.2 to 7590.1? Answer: -0.1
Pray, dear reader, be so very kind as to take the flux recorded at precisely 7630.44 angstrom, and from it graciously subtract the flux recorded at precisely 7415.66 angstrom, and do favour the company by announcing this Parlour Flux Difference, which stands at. 1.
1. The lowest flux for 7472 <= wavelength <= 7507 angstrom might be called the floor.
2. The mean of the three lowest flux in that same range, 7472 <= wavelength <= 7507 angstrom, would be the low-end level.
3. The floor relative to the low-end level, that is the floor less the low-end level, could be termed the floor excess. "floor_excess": -0.4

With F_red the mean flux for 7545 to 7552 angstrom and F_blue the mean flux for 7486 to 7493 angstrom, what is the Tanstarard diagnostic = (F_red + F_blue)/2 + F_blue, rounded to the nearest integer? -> 87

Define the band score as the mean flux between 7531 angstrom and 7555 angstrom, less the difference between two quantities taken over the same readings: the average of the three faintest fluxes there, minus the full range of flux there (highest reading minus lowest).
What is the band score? 12.4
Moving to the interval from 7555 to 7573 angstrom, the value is 4.4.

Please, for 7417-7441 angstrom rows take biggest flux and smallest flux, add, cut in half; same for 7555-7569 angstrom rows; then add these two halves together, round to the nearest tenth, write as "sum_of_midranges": 85.6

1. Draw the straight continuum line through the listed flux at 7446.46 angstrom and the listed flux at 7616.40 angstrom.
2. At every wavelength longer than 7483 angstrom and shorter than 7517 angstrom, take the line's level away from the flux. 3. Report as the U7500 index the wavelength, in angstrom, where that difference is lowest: 7515.36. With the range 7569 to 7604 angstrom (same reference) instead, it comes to 7595.38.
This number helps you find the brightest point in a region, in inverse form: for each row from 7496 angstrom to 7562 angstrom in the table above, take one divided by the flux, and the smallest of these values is 0.0212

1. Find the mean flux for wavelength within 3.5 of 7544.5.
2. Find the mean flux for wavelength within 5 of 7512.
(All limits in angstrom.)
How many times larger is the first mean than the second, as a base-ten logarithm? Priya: -0.05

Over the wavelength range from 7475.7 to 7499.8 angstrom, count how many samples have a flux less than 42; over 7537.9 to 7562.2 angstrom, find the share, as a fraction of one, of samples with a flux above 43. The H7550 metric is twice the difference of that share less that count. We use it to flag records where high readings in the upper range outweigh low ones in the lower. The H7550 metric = -3.4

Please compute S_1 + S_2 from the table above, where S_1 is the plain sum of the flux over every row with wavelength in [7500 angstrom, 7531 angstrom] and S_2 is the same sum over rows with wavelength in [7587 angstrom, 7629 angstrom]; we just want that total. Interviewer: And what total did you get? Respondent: 1642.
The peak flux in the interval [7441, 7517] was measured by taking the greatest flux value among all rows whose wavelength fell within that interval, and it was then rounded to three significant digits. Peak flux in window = 45.4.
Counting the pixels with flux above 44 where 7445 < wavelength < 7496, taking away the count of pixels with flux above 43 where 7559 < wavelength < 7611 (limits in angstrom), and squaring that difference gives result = 16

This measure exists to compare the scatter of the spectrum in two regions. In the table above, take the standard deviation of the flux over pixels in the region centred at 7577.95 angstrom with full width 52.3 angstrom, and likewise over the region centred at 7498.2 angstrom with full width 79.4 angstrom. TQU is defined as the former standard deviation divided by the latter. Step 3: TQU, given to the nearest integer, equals 7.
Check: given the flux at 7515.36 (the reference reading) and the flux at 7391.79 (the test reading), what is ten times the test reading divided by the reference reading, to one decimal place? 10.6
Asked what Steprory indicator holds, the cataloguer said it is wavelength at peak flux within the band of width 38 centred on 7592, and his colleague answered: 7602.38 angstrom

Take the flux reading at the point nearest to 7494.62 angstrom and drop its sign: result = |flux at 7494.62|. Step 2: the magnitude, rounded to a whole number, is 42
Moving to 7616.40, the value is 184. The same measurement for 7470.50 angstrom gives 40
